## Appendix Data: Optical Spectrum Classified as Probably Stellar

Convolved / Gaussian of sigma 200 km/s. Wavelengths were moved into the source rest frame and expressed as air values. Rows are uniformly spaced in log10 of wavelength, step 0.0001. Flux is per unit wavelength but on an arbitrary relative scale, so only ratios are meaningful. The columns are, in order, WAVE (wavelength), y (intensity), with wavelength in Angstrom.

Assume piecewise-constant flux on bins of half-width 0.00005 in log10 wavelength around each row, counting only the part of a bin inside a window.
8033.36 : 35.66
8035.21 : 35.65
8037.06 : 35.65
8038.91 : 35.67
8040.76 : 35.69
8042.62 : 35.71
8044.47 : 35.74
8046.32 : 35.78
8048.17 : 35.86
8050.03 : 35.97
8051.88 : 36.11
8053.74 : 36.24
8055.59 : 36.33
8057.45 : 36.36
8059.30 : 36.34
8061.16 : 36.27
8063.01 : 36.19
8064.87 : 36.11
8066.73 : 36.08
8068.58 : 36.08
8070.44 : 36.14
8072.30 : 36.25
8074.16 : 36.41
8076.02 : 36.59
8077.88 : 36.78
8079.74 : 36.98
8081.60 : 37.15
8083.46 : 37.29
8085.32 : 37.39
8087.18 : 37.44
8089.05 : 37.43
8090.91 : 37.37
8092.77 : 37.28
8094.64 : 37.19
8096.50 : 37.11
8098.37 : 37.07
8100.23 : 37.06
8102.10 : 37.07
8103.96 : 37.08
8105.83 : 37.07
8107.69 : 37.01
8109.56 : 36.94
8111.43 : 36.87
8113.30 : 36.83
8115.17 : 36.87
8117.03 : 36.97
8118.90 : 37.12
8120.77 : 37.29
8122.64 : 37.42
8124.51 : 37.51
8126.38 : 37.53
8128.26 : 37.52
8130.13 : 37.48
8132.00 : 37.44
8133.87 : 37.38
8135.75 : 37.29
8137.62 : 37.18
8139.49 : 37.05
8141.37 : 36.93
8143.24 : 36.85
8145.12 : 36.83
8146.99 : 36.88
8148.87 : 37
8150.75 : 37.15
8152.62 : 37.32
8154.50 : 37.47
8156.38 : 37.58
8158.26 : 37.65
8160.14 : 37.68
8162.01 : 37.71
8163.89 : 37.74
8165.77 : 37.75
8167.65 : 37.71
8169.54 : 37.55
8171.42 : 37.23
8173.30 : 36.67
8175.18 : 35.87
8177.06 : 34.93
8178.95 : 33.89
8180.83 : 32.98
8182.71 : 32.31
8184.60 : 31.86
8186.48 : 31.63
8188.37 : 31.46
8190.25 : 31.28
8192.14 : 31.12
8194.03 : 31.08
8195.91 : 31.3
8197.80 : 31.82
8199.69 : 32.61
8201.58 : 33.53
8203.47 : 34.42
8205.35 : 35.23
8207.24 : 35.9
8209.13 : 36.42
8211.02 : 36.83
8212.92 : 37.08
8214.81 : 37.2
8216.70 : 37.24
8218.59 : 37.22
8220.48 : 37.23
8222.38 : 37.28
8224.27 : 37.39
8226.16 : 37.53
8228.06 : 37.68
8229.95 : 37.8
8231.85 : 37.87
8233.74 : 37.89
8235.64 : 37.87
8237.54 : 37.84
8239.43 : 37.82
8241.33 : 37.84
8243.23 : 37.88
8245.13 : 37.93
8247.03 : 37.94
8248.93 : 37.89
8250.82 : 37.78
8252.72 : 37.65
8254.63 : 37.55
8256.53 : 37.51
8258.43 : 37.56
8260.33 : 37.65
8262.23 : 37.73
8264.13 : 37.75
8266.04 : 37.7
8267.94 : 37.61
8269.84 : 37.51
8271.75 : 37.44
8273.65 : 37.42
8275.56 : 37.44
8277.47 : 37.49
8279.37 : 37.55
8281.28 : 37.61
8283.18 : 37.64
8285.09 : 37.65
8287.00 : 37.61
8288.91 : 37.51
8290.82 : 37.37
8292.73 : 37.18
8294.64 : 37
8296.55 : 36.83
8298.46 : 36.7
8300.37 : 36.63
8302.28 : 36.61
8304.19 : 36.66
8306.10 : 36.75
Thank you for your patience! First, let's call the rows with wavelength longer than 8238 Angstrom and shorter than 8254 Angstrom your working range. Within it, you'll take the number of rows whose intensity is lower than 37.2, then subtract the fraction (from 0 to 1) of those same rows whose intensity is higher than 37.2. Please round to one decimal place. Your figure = -1.0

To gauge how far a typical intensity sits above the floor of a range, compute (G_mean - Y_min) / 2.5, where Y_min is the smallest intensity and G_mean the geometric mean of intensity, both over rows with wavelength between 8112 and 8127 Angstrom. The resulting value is 0.14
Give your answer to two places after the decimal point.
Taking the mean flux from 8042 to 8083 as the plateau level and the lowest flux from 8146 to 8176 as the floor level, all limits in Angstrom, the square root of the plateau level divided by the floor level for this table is 1.01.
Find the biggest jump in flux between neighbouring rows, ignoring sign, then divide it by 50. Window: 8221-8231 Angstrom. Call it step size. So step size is 0.0030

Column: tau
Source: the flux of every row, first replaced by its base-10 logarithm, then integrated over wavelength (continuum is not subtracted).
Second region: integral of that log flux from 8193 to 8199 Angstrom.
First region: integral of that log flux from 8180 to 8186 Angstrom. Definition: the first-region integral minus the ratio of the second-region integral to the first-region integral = 8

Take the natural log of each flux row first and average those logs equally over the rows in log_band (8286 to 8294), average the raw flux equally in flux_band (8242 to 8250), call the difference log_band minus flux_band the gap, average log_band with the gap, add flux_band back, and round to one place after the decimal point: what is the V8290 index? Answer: 22.6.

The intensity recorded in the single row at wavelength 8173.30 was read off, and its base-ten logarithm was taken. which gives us 1.56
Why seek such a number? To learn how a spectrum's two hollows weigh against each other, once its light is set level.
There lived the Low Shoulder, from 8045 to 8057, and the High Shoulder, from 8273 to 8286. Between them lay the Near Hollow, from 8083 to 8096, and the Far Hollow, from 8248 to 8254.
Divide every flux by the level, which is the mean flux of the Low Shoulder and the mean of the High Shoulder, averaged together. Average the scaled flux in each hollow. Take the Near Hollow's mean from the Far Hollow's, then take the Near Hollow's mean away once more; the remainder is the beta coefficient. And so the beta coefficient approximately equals -1.00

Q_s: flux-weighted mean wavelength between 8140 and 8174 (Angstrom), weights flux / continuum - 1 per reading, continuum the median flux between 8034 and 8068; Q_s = 8158.7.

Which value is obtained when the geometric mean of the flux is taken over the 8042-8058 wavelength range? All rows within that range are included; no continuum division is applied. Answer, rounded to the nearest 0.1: 36.0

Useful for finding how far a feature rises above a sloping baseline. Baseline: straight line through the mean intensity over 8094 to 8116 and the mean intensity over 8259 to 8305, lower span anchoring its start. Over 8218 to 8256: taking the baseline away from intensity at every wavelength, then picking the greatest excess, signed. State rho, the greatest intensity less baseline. 0.66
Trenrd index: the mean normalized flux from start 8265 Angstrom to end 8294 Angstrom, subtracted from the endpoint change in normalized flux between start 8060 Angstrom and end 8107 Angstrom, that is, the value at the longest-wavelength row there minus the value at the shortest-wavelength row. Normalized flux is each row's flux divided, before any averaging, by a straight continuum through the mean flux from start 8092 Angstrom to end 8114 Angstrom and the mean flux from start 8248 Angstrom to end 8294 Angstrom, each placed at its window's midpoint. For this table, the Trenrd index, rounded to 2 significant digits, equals -0.98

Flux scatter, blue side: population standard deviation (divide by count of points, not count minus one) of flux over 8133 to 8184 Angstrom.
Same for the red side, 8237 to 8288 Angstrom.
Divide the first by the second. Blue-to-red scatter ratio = 9.3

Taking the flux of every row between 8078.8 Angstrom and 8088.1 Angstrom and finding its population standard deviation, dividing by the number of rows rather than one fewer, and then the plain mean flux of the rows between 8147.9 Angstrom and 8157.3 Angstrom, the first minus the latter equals -37.1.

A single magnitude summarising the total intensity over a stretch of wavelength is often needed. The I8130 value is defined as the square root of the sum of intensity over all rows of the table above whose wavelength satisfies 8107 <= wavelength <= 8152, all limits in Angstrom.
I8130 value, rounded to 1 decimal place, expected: 29.9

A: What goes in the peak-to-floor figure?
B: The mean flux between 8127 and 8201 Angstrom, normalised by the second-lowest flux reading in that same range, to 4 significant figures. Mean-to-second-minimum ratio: 1.143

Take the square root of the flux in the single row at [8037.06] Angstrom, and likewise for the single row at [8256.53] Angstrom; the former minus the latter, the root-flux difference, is -0.15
